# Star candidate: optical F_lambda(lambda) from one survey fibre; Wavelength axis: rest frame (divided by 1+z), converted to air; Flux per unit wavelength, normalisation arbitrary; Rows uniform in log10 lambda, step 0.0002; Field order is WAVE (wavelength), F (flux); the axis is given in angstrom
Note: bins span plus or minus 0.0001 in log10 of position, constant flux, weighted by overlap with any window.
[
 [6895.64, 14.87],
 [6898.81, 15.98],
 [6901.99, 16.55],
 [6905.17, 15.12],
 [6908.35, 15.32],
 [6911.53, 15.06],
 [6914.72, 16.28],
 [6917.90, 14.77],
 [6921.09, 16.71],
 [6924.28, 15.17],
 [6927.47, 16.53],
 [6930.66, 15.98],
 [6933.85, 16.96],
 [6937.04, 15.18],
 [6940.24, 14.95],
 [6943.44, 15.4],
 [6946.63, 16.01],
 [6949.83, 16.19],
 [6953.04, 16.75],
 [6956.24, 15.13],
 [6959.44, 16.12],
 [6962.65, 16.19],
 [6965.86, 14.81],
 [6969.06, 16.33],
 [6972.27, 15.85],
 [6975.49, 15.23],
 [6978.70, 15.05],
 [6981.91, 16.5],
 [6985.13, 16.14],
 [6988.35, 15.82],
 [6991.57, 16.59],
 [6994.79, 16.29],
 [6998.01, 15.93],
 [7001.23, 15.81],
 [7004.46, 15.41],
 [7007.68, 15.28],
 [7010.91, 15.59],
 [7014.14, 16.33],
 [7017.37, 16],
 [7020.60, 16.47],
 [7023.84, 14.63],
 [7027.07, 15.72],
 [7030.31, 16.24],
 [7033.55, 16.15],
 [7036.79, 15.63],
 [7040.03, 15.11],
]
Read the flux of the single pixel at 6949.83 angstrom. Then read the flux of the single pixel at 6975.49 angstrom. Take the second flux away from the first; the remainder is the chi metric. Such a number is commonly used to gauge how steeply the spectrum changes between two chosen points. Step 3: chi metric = 1.0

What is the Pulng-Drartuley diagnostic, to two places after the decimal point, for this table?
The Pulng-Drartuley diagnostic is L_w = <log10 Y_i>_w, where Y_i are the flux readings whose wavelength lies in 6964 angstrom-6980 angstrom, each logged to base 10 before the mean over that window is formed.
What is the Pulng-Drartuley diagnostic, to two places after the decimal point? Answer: 1.19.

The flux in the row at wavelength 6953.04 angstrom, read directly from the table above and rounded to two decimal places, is 16.75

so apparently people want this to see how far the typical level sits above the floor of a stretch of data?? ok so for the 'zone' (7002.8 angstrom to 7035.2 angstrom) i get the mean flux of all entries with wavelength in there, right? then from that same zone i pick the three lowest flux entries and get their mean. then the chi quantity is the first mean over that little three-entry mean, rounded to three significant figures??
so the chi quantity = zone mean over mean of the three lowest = 1.04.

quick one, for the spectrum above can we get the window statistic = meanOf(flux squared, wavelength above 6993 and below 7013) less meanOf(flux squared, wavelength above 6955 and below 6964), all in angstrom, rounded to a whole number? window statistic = -3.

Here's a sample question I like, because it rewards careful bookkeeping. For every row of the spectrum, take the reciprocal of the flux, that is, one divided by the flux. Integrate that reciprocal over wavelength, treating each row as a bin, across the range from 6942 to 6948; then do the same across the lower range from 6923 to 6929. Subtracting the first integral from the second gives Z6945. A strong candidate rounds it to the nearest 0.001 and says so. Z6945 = -0.004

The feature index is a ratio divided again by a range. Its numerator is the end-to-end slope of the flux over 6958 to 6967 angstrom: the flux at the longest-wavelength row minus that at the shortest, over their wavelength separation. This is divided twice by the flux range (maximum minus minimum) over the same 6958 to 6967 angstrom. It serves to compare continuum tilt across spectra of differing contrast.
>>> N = -0.11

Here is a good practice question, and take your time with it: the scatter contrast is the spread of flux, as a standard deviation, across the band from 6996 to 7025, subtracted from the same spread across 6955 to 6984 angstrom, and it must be 0.1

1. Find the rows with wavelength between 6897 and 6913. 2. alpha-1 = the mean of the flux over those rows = 15.61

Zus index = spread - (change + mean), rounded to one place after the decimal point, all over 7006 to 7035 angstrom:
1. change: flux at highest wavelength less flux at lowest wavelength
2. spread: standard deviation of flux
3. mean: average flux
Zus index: -16.1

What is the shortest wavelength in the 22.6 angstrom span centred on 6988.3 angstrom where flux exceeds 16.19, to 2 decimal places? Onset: 6981.91 angstrom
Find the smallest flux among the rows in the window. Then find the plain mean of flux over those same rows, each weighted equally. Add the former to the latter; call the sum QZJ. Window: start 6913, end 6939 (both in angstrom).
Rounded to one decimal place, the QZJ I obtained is 30.7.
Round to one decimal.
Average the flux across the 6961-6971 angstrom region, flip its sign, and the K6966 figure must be -15.8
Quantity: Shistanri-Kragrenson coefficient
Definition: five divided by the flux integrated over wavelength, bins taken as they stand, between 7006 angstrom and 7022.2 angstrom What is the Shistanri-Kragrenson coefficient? 0.0194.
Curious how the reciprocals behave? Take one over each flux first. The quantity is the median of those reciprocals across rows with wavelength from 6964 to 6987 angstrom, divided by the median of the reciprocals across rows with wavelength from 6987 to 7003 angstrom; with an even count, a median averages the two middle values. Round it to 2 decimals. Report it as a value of 1.01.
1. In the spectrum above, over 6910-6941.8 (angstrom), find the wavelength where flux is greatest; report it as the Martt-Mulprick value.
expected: 6933.85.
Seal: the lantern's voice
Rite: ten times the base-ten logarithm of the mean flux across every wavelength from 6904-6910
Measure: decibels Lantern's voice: 11.8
